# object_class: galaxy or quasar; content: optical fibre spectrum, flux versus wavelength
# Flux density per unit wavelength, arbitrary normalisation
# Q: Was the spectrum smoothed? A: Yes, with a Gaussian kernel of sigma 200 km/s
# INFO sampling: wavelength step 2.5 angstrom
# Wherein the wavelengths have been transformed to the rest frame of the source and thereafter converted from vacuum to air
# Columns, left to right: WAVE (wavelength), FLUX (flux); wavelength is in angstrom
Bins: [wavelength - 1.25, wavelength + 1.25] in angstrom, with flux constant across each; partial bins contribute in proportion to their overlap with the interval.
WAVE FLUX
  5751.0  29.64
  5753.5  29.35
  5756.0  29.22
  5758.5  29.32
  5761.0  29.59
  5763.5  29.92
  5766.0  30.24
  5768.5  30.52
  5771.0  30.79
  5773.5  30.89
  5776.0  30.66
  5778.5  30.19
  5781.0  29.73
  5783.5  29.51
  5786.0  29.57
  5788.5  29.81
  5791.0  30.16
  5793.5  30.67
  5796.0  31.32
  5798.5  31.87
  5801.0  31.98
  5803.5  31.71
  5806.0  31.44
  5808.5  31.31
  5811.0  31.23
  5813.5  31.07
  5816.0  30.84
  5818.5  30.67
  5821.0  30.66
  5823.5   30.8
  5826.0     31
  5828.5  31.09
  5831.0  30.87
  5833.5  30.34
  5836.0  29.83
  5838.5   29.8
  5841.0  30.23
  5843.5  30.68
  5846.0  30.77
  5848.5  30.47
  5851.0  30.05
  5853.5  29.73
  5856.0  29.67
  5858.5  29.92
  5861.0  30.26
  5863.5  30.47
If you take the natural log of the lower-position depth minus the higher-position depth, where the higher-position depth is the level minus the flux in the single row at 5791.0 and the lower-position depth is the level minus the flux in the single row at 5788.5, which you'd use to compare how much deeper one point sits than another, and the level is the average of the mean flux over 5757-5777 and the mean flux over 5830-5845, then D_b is -1.0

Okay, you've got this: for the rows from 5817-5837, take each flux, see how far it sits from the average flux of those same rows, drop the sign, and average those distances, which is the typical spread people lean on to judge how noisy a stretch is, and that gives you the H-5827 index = 0.29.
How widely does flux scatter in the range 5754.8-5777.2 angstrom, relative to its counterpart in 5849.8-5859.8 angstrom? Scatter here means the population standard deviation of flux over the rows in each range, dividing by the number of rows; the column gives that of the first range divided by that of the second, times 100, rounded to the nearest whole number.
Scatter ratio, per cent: 399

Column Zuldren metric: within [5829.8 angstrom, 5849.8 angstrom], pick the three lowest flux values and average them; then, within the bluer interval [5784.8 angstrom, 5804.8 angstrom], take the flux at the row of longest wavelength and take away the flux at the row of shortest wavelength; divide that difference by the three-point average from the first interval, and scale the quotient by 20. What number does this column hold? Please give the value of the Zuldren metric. 1.4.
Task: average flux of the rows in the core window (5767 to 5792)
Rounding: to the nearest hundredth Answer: 30.18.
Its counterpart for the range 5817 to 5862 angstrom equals 30.38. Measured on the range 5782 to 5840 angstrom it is 30.76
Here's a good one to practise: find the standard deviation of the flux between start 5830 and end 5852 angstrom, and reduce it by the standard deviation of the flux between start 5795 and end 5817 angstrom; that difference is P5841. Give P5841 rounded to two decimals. 0.02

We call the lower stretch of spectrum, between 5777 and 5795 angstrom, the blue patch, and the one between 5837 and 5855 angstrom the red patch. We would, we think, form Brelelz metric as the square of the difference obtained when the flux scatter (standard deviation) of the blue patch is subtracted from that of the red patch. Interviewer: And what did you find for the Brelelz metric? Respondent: 0.000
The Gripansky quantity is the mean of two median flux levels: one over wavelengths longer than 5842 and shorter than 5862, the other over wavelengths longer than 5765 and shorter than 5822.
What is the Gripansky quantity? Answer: 30.4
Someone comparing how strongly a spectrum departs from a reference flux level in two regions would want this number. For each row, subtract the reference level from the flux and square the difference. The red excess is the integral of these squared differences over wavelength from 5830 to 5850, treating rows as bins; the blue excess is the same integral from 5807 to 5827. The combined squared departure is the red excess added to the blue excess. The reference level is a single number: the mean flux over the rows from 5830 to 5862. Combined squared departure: 16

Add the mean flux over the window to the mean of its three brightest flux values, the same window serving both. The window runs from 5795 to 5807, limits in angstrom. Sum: 63.5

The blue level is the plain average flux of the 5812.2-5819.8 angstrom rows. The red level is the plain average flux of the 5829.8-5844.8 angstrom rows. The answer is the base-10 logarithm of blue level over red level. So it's 0.008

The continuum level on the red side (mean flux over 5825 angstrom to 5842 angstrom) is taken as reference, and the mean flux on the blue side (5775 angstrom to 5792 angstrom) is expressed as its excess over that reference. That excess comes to -0.5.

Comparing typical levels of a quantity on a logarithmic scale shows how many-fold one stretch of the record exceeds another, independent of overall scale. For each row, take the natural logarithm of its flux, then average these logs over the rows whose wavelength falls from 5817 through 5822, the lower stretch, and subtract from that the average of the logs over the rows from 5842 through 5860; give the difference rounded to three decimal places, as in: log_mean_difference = 0.016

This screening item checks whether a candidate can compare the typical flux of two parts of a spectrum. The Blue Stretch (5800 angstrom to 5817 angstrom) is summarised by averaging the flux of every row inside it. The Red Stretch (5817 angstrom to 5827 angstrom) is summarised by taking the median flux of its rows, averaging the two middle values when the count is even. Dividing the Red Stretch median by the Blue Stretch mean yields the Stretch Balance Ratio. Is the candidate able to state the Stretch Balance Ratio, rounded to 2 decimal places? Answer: 0.98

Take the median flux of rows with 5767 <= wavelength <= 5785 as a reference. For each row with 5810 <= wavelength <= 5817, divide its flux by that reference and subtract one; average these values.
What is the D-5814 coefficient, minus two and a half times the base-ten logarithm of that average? 4.41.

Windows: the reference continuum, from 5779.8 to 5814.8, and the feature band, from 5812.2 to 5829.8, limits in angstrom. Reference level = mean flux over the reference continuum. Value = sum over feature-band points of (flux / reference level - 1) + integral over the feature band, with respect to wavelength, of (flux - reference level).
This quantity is 1.1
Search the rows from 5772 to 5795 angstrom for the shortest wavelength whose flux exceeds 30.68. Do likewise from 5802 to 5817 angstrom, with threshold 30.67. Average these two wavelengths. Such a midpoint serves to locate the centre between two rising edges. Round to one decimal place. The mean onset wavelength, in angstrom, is 5788.5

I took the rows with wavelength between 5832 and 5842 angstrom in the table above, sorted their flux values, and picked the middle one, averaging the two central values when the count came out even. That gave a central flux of 30.0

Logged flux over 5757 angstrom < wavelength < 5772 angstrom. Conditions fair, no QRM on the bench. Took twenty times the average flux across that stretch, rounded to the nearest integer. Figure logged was 601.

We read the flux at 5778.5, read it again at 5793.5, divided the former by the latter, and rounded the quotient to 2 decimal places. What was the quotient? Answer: 0.98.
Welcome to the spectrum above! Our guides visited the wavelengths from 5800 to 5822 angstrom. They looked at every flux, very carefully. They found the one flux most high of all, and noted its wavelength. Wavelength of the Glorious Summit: 5801.0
